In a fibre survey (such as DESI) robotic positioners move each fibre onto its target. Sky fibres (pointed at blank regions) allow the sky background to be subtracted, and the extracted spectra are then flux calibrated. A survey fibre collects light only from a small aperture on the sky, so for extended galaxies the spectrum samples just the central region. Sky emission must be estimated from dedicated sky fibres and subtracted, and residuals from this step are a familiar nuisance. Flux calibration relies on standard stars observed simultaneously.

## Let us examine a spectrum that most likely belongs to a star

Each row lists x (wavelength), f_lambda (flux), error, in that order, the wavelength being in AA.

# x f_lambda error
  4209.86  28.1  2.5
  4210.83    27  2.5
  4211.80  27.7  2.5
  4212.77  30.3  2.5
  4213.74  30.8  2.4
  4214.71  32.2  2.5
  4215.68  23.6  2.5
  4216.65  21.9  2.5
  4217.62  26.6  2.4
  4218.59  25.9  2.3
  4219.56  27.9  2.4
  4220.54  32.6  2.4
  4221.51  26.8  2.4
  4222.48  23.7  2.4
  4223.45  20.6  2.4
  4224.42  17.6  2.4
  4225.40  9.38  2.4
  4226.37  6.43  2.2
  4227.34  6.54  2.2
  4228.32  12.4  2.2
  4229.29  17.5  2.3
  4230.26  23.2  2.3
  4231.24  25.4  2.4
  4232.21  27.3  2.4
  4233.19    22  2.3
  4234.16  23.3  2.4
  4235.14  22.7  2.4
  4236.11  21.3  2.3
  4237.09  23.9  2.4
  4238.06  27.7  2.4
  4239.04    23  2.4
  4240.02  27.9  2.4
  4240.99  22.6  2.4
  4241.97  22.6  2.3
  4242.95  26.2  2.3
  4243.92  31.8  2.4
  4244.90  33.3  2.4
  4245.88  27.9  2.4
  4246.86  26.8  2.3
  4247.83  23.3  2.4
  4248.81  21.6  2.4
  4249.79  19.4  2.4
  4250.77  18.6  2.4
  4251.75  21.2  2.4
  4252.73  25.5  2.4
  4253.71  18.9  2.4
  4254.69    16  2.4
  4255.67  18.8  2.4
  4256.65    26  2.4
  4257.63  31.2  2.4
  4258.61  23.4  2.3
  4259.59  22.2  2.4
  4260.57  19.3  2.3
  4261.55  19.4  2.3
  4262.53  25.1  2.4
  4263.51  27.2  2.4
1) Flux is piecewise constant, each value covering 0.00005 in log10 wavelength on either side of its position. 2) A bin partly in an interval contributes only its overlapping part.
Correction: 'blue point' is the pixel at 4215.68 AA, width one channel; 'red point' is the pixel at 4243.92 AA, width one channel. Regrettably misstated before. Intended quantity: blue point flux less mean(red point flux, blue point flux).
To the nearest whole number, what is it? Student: -4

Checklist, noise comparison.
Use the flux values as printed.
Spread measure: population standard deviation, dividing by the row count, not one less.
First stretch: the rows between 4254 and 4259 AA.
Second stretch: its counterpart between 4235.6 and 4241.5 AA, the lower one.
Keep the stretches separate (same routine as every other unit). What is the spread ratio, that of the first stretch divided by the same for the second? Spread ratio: 2.1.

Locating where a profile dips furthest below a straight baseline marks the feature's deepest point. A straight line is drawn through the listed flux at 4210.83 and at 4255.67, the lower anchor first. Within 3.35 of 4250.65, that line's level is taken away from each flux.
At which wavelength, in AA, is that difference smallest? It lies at 4250.77 AA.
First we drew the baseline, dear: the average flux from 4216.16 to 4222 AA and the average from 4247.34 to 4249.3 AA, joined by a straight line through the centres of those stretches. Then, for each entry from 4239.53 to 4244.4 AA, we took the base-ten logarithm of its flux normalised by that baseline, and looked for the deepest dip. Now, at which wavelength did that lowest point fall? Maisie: 4240.99 AA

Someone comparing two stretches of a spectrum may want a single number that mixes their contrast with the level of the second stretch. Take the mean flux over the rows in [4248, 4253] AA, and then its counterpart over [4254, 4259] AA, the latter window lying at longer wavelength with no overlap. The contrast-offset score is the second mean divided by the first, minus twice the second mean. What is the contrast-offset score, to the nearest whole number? -45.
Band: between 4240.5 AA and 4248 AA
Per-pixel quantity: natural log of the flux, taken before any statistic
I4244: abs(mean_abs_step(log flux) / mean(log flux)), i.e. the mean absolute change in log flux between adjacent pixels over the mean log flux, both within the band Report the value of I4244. 0.032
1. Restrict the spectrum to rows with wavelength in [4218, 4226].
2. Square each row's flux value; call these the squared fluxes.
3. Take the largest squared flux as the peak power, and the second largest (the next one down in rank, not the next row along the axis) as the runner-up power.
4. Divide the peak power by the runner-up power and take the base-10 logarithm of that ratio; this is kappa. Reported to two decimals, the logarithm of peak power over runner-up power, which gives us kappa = 0.14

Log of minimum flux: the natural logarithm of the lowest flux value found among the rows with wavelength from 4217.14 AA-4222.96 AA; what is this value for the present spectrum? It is 3.17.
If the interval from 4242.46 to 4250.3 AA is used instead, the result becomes 2.97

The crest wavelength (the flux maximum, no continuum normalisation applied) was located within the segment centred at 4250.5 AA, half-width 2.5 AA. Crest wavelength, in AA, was 4252.73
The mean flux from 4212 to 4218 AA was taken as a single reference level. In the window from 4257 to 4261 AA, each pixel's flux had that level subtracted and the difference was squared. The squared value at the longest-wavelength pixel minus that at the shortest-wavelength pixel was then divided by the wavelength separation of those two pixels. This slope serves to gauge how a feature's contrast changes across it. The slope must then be 19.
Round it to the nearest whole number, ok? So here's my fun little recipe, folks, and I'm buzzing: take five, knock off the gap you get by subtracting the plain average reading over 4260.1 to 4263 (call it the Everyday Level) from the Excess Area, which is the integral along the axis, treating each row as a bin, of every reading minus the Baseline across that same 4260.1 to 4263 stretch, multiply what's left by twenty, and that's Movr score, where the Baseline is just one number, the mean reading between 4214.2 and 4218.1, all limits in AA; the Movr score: 808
